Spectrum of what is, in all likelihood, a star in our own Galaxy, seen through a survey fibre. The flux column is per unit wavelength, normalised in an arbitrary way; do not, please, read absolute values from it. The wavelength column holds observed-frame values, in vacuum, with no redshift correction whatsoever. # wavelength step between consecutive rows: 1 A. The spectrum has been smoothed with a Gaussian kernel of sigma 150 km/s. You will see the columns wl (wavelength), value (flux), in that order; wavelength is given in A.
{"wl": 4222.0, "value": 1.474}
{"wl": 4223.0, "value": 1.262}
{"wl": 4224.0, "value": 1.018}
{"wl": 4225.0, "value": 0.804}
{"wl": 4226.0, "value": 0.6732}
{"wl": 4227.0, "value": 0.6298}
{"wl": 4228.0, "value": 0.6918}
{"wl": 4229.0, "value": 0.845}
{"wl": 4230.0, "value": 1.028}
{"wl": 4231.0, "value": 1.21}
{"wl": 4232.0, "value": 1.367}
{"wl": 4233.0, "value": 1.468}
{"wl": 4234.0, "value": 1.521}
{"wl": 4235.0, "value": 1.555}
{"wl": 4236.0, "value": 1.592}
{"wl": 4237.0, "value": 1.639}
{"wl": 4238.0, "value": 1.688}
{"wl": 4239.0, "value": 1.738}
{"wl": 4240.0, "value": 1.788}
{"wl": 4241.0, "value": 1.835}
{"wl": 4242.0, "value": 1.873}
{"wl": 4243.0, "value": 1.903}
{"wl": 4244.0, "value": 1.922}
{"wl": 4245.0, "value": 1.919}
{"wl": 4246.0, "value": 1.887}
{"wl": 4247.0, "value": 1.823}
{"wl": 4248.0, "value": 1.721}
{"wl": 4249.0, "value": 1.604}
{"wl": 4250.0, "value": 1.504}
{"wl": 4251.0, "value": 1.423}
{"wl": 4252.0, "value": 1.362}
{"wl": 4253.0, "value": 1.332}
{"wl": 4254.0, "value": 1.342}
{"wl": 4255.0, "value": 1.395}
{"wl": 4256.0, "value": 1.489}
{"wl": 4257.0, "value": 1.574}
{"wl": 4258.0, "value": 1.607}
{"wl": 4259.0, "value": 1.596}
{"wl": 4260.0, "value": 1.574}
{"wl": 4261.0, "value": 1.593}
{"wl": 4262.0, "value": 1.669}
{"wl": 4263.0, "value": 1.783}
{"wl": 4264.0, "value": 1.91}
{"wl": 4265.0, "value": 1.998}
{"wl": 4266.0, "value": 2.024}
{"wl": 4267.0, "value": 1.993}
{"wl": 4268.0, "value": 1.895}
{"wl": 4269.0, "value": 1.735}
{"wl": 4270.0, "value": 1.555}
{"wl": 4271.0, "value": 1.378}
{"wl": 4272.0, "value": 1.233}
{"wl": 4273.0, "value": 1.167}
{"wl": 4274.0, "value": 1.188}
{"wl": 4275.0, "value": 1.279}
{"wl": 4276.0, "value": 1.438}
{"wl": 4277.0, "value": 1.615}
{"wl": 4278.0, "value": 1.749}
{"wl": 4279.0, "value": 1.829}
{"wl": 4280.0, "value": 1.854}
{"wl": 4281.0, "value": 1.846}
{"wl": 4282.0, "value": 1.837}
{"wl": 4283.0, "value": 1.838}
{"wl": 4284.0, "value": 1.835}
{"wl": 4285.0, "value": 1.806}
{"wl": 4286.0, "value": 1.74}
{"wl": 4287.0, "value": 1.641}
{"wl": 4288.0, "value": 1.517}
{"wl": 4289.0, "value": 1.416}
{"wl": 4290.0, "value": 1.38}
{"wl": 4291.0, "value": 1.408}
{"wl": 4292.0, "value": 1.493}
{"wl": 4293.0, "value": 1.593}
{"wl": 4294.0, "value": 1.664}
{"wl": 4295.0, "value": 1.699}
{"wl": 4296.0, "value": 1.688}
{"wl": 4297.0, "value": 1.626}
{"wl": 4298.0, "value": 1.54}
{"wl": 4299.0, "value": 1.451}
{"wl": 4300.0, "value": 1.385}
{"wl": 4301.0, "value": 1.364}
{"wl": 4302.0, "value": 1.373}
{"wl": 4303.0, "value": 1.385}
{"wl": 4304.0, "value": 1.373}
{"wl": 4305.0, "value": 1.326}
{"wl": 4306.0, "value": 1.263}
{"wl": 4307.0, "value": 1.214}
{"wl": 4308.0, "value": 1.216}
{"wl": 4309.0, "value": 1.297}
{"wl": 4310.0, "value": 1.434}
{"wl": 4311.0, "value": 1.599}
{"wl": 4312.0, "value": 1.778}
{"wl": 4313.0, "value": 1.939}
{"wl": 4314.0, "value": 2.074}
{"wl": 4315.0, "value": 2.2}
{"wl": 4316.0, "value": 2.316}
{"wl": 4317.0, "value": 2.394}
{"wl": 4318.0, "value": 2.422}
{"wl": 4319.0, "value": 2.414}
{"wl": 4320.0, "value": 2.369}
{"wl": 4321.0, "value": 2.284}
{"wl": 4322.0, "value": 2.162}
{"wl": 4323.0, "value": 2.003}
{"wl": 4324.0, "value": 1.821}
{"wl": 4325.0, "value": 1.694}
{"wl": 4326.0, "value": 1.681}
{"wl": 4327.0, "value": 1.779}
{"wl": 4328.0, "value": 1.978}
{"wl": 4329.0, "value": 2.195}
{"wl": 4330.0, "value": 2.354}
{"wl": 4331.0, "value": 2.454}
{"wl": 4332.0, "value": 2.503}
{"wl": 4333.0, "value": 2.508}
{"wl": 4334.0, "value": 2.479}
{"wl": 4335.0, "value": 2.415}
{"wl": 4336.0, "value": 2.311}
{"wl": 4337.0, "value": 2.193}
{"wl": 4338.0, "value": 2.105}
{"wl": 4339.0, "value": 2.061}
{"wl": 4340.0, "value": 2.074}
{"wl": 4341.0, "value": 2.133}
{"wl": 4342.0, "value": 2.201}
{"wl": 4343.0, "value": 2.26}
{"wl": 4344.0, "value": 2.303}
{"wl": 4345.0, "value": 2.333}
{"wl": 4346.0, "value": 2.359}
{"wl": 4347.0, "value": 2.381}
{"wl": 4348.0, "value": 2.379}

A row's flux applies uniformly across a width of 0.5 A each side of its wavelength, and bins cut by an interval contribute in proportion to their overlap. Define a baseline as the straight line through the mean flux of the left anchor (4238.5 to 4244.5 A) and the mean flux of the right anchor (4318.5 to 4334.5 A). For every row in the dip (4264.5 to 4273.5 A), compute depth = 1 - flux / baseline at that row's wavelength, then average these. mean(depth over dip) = 0.14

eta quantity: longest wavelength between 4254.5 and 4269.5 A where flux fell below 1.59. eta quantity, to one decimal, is 4260.0 A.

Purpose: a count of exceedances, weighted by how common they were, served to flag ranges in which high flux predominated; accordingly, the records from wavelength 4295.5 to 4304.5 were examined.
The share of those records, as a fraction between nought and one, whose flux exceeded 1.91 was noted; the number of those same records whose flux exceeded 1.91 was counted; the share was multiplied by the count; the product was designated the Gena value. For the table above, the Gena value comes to 0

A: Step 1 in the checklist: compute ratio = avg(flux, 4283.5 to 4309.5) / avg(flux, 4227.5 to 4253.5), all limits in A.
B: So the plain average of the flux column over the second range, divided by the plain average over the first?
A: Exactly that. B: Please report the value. 1.0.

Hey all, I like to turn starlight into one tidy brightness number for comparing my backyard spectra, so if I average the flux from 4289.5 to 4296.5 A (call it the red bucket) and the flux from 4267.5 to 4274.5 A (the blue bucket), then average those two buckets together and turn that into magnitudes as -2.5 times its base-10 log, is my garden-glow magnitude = -0.44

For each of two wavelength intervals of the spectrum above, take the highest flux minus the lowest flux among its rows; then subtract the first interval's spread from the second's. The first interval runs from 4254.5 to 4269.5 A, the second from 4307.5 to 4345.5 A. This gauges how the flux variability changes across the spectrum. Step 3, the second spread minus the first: 0.7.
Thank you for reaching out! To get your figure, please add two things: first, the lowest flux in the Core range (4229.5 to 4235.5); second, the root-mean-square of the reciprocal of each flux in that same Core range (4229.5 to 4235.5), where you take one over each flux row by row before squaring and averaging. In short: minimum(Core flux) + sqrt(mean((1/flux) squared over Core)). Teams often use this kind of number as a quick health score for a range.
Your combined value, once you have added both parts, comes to 1.79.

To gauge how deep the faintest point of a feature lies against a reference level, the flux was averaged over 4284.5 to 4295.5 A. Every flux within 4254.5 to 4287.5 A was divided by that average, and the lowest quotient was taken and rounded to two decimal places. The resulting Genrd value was 0.74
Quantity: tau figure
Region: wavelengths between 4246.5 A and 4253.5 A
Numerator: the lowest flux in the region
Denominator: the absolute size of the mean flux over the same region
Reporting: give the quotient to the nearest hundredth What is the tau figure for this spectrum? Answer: 0.87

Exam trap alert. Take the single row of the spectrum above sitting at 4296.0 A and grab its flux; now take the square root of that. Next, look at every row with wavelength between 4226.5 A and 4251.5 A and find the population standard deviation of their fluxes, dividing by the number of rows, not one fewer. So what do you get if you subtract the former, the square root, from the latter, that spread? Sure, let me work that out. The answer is -0.93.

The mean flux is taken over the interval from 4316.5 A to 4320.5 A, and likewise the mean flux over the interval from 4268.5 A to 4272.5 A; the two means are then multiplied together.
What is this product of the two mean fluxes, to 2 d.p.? 3.54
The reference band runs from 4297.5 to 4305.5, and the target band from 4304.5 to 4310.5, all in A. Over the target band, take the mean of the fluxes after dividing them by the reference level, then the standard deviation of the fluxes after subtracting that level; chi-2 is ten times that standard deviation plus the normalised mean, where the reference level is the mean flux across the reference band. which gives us 1.7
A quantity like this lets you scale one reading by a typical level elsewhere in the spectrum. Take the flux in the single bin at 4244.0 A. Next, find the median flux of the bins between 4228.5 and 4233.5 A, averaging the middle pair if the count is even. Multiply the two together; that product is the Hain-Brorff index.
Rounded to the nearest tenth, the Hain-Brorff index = 2.3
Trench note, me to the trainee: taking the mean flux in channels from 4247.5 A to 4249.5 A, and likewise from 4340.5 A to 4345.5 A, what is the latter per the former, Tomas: 1.35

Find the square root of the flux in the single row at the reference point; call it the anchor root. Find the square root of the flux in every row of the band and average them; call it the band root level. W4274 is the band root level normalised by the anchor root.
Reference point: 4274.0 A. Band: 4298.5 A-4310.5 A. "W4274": 1.06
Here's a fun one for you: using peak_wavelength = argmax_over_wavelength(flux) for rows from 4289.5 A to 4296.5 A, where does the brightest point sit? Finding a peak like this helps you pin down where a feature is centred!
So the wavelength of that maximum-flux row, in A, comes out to 4295.0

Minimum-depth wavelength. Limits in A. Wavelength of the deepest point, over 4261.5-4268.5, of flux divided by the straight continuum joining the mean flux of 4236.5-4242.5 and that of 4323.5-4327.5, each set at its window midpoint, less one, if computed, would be 4262.0 A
